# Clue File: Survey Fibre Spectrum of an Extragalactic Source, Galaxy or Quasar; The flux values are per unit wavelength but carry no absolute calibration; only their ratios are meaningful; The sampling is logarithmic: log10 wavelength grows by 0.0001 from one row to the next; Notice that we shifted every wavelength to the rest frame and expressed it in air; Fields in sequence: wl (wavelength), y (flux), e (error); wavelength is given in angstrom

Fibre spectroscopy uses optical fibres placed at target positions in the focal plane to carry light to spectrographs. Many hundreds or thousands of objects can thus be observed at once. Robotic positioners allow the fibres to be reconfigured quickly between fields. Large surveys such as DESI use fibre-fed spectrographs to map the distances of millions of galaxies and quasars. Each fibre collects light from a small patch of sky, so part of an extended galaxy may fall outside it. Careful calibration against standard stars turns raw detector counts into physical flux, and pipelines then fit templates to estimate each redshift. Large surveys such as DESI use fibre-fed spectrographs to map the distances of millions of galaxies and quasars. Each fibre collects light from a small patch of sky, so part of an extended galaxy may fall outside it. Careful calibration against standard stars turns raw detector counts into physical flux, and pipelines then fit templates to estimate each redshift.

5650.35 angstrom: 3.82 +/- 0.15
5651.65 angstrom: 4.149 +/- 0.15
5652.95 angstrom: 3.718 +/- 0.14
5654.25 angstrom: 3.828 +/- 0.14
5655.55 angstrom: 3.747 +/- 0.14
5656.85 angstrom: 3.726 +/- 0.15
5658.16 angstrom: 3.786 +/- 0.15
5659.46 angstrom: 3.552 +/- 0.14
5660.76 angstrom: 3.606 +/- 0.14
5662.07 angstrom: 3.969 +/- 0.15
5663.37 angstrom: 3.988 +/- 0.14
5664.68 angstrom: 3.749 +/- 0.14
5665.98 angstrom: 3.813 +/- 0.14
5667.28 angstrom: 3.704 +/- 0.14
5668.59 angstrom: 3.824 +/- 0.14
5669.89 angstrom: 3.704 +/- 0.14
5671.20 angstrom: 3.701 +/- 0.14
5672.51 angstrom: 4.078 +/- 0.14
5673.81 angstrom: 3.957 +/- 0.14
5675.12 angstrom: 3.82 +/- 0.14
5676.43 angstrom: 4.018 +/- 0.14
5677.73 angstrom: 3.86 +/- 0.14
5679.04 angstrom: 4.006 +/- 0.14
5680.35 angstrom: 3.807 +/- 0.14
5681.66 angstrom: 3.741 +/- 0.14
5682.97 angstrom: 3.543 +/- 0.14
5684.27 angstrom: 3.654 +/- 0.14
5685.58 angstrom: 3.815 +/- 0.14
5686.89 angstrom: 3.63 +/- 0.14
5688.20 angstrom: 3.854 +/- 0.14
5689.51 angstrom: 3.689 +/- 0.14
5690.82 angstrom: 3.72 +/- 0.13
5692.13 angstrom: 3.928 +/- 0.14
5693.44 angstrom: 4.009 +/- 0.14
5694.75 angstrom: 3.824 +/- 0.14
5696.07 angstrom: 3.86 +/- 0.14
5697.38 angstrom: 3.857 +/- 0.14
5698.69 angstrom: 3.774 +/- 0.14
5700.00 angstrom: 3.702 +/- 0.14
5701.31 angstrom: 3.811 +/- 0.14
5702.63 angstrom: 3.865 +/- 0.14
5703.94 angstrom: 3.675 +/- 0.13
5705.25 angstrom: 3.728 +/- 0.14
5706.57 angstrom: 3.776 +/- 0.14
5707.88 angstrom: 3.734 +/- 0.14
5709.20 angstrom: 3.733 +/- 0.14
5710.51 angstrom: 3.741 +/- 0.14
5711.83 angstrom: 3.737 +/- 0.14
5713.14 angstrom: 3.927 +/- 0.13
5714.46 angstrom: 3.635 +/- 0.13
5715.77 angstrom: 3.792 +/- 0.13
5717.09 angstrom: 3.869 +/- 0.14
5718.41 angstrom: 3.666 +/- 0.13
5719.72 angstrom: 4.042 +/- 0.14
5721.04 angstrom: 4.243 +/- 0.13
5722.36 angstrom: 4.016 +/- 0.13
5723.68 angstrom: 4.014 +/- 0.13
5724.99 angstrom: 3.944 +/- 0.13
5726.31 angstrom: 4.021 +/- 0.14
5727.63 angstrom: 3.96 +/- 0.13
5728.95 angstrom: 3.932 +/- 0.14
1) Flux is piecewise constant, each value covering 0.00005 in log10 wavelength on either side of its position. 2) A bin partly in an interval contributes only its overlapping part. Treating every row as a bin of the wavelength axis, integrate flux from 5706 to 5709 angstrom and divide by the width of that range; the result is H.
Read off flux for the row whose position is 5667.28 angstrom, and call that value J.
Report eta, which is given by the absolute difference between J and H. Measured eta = 0.05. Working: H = 3.75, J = 3.704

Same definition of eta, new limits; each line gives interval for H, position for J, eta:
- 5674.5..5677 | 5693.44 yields 0.10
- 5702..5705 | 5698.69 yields 0.00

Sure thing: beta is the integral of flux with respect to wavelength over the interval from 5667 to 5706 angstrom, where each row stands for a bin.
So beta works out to 148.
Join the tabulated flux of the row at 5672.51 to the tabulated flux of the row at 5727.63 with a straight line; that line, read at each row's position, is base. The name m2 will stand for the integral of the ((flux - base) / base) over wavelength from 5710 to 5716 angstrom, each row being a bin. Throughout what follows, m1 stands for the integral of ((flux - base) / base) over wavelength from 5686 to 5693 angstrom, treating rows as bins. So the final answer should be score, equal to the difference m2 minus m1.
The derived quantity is 0.12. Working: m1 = -0.46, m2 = -0.34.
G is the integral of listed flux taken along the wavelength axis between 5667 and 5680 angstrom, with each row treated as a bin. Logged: 50.3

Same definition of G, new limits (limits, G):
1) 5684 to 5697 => 49.4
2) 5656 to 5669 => 49.0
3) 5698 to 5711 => 48.8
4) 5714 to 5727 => 51.1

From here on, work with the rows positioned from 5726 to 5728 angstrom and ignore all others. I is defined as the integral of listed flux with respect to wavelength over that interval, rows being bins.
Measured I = 8.0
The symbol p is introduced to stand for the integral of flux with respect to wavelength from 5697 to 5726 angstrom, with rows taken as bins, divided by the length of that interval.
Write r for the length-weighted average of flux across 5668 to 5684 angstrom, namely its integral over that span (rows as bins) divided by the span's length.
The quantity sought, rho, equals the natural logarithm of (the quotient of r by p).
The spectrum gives 0.00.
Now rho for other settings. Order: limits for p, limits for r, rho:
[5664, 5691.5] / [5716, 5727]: 0.04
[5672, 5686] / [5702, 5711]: -0.02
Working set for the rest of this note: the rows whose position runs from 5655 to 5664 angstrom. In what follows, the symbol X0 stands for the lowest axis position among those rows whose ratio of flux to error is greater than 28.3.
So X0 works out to 5663.37 angstrom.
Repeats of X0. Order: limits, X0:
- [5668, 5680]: 5672.51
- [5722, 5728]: 5722.36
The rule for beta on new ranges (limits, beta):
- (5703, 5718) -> 56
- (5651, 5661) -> 38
